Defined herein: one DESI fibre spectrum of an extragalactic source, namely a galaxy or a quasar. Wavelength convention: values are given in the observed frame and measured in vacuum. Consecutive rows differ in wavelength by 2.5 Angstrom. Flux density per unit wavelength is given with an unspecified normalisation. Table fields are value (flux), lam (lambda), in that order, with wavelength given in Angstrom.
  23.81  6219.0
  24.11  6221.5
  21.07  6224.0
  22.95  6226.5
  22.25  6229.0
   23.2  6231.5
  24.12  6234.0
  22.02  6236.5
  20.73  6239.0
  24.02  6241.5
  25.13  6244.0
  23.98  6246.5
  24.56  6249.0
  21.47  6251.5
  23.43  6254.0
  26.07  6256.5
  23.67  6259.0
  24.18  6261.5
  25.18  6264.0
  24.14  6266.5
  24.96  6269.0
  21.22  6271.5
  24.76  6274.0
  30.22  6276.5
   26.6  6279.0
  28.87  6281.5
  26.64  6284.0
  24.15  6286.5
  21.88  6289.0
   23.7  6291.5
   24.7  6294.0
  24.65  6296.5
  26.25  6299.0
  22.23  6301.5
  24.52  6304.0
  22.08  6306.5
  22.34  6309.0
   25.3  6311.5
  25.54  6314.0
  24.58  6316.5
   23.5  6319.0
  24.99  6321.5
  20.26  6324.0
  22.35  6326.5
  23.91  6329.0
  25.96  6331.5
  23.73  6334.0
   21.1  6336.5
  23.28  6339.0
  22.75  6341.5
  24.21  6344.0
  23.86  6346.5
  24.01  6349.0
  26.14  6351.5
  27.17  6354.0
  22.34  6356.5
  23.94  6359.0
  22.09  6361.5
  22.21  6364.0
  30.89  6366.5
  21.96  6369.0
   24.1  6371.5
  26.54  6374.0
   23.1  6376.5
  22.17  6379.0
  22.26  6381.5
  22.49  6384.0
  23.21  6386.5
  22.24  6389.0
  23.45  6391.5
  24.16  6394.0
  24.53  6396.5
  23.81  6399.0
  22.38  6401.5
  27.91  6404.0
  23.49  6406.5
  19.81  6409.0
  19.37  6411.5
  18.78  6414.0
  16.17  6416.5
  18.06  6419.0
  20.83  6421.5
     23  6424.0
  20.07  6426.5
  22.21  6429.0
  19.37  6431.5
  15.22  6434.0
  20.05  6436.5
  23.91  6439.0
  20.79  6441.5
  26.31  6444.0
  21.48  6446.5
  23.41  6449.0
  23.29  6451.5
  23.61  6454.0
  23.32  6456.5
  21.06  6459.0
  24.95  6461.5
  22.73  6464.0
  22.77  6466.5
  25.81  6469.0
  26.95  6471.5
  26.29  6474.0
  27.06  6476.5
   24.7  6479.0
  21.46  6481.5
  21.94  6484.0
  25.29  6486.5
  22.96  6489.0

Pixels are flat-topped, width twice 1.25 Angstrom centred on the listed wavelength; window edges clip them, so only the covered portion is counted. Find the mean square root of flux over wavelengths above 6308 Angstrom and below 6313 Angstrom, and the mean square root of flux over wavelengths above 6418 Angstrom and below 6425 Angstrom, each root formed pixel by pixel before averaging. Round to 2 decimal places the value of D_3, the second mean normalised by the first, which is 0.93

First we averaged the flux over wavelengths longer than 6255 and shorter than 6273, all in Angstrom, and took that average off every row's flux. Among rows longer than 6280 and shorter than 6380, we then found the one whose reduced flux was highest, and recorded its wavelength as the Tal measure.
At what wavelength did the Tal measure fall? 6366.5 Angstrom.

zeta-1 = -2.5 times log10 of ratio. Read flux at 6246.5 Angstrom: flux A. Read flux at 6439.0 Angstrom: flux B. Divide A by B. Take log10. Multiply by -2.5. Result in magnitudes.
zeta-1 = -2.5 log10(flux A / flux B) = 0.00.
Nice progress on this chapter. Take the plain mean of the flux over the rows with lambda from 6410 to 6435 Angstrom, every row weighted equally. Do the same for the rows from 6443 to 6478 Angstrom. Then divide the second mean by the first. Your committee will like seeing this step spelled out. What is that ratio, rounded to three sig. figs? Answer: 1.25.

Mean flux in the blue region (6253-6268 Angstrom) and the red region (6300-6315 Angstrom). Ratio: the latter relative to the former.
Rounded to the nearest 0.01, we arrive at 0.97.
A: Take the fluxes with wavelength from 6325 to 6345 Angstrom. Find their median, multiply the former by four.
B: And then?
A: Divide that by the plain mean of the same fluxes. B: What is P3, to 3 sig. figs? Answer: 4.02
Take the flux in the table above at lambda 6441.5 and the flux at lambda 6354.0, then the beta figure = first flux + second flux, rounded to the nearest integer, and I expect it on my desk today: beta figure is 48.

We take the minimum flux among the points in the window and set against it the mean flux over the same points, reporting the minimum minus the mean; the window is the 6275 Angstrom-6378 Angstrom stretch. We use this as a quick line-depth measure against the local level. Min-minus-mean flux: -4.1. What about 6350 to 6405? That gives -2.1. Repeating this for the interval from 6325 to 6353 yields -2.7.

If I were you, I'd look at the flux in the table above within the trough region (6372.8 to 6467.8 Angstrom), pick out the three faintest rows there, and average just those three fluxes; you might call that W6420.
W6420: 16.5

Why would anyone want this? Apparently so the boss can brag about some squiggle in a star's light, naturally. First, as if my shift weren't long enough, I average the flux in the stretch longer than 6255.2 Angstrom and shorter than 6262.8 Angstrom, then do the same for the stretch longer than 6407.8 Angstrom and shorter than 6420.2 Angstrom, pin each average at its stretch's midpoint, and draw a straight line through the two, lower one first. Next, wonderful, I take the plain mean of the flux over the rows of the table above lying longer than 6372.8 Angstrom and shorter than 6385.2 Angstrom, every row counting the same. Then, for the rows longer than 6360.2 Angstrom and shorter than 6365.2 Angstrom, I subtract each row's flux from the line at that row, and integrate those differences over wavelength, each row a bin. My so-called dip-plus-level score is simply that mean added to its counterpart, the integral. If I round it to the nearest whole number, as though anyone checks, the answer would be 15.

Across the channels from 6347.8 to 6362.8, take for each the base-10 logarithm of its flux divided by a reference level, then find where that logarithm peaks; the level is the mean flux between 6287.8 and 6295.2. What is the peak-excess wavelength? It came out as 6354.0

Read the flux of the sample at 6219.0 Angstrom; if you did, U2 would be 23.81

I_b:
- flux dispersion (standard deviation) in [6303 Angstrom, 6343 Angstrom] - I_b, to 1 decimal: 1.6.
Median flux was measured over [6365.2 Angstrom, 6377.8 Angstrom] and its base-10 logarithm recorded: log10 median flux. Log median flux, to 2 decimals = 1.38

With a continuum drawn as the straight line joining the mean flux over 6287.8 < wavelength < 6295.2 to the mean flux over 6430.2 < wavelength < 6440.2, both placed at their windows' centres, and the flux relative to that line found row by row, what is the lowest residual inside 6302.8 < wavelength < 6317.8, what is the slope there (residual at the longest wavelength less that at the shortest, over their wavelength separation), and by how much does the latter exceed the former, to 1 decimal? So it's 1.0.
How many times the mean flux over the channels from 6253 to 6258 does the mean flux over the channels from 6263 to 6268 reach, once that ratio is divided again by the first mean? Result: 0.040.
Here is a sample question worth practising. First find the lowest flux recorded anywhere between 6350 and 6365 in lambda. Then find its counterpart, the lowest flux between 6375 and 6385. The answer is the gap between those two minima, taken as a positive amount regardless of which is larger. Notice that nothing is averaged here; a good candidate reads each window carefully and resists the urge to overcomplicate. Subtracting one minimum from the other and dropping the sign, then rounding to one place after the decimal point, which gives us 0.1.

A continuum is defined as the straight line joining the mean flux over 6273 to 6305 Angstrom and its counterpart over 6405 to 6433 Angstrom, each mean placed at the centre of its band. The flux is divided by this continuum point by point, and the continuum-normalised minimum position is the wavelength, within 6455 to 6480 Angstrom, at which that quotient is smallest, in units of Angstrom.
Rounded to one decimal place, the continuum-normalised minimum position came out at 6459.0 Angstrom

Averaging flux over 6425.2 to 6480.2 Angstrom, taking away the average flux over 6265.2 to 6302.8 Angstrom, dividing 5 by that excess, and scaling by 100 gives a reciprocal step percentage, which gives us -247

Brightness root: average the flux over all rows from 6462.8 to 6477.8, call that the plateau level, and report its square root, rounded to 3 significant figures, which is 5.03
